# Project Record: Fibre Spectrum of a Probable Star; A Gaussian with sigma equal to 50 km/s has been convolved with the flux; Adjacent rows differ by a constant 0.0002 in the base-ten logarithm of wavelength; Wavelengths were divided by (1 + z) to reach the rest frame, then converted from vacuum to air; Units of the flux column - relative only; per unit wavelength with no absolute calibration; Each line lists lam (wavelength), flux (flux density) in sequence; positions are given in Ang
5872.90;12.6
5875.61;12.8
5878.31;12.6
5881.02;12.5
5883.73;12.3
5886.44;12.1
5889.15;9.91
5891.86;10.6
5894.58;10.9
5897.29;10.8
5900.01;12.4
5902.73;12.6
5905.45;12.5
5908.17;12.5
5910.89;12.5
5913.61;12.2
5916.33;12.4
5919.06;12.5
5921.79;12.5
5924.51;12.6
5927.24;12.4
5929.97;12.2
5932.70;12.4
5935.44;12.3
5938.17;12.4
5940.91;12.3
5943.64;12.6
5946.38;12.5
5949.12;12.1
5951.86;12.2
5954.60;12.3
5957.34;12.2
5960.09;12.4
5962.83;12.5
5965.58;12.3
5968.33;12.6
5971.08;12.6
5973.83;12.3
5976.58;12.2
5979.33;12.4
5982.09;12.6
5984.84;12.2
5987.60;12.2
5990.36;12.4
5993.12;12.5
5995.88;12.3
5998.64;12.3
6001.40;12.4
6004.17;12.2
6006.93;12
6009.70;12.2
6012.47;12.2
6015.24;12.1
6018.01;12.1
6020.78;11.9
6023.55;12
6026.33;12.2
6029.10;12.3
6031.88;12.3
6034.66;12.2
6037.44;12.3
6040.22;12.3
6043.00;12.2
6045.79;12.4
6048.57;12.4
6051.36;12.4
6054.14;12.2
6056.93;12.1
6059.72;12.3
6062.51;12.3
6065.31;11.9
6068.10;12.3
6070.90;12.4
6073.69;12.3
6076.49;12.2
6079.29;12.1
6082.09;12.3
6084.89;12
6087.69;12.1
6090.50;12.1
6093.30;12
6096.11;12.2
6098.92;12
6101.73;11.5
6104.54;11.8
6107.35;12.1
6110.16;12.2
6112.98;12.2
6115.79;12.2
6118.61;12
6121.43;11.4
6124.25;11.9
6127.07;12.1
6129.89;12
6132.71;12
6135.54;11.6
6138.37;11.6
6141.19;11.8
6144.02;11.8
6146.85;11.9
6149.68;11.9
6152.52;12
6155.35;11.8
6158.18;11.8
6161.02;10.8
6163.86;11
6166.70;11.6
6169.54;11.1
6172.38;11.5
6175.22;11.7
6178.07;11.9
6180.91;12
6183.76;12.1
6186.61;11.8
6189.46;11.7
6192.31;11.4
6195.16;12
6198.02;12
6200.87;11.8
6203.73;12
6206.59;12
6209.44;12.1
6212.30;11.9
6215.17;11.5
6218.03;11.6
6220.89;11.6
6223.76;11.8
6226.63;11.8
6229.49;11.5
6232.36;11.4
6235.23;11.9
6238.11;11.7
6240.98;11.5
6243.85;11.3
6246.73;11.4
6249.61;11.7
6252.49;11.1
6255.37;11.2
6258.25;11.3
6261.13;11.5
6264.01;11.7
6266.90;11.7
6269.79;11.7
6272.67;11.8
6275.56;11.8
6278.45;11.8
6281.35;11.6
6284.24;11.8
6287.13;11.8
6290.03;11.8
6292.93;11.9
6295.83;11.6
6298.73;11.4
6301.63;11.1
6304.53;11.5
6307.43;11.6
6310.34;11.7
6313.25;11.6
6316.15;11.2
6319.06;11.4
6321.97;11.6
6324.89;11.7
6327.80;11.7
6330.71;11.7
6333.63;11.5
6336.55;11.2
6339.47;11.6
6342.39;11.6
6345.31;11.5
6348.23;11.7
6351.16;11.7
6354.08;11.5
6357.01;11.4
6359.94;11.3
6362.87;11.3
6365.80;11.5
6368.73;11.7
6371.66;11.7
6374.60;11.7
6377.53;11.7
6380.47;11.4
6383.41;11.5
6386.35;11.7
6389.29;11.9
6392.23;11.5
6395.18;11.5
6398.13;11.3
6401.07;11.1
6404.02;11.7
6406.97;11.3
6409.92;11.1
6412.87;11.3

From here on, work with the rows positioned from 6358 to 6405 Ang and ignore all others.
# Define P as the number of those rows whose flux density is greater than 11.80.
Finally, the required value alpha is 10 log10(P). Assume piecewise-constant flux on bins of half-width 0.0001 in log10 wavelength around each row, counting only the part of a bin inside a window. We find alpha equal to 0.0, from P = 1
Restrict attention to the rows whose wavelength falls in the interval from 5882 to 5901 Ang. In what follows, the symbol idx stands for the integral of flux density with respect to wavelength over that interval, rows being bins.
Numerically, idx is 214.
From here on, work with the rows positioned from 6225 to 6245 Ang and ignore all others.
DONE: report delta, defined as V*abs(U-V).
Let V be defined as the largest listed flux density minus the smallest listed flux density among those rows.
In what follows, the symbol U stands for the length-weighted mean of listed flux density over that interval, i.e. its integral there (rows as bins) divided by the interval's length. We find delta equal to 6.6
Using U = 11.6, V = 0.60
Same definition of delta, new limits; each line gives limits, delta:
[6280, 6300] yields 5.6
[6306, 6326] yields 5.5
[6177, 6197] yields 7.8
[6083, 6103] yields 7.9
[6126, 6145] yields 5.7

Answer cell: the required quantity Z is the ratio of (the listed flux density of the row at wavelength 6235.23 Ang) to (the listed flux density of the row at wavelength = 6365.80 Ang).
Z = 1.03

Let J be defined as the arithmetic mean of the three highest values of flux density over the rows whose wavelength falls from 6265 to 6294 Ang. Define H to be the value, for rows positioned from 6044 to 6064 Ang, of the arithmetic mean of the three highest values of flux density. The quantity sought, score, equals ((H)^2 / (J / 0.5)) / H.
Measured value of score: 0.524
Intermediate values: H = 12.4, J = 11.8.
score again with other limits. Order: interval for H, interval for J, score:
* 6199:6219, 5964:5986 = 0.478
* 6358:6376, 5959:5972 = 0.466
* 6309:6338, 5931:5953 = 0.468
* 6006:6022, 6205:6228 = 0.507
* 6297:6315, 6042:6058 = 0.469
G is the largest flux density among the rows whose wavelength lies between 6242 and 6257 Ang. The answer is 11.7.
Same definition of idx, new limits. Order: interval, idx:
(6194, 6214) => 239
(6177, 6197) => 237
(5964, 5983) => 236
